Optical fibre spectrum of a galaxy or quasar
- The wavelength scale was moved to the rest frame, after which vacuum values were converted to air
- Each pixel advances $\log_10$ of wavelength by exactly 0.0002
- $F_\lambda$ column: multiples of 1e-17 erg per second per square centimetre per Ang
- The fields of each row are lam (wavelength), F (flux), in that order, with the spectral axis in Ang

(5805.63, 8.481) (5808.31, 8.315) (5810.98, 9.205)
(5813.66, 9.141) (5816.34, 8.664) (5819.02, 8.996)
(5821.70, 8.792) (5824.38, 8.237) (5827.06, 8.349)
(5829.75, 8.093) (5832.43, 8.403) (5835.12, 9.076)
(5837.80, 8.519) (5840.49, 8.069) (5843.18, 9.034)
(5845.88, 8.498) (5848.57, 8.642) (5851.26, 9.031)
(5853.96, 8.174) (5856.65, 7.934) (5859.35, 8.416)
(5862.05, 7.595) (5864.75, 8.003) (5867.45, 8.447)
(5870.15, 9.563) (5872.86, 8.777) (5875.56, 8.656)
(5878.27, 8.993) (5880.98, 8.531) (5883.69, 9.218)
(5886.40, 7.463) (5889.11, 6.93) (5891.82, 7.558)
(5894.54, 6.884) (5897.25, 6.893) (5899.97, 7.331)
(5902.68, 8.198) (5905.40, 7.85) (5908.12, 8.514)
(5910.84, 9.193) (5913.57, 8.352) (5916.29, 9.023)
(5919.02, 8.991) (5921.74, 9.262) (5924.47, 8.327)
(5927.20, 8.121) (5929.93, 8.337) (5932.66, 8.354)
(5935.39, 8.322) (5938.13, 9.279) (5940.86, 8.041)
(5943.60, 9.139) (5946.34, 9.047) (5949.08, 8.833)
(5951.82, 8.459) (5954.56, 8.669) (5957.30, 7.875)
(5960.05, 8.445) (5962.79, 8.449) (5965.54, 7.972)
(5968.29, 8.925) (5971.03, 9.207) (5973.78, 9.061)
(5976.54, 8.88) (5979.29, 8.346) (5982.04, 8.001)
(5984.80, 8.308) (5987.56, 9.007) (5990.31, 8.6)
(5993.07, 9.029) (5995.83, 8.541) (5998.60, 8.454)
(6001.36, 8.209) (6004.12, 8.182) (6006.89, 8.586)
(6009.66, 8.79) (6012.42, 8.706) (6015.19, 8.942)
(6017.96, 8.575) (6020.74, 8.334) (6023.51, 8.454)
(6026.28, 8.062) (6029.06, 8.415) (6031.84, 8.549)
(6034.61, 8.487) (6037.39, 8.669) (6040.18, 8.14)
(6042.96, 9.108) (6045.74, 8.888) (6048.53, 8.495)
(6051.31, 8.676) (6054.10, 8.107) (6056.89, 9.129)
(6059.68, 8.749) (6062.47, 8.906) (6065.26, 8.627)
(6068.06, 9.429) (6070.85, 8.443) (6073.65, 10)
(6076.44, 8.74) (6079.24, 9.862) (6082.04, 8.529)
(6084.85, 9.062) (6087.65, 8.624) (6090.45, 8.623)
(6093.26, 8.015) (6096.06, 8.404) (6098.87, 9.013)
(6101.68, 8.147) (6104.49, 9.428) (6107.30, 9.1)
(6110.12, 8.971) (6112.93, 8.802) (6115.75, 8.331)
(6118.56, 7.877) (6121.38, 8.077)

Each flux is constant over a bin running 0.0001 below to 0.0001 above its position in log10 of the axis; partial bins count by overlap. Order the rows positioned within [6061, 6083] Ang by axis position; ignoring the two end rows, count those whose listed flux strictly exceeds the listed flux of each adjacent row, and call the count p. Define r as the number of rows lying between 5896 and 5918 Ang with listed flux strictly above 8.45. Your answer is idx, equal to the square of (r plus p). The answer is 36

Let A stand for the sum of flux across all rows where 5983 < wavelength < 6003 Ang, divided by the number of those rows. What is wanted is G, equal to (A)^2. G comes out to 73.8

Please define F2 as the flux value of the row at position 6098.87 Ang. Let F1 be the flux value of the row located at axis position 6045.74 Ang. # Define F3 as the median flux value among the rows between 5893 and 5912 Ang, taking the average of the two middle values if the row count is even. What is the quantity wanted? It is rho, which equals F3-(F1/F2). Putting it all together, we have 6.9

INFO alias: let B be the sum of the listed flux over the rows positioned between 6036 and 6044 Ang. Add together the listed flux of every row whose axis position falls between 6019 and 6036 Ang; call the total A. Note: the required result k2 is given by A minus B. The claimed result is 24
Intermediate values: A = 50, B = 26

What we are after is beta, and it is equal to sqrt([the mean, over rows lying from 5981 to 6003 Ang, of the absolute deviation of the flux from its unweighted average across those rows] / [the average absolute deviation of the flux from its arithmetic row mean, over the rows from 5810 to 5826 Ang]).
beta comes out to 1.0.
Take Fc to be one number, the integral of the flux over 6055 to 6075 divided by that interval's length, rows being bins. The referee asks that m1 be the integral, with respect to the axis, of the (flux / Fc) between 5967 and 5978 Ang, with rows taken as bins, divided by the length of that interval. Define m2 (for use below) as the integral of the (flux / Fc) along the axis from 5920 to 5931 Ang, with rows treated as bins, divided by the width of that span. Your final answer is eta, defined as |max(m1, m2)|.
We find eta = 1.00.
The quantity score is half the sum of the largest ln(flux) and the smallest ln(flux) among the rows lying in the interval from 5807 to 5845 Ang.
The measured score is 2.15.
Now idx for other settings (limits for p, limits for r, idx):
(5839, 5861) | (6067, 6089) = 81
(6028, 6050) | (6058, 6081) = 100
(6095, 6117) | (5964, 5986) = 36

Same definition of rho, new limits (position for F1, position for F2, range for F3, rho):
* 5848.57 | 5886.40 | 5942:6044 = 7.4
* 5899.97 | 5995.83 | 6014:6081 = 7.8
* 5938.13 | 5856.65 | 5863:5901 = 7.1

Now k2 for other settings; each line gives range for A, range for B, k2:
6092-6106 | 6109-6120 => 9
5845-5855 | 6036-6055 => -26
